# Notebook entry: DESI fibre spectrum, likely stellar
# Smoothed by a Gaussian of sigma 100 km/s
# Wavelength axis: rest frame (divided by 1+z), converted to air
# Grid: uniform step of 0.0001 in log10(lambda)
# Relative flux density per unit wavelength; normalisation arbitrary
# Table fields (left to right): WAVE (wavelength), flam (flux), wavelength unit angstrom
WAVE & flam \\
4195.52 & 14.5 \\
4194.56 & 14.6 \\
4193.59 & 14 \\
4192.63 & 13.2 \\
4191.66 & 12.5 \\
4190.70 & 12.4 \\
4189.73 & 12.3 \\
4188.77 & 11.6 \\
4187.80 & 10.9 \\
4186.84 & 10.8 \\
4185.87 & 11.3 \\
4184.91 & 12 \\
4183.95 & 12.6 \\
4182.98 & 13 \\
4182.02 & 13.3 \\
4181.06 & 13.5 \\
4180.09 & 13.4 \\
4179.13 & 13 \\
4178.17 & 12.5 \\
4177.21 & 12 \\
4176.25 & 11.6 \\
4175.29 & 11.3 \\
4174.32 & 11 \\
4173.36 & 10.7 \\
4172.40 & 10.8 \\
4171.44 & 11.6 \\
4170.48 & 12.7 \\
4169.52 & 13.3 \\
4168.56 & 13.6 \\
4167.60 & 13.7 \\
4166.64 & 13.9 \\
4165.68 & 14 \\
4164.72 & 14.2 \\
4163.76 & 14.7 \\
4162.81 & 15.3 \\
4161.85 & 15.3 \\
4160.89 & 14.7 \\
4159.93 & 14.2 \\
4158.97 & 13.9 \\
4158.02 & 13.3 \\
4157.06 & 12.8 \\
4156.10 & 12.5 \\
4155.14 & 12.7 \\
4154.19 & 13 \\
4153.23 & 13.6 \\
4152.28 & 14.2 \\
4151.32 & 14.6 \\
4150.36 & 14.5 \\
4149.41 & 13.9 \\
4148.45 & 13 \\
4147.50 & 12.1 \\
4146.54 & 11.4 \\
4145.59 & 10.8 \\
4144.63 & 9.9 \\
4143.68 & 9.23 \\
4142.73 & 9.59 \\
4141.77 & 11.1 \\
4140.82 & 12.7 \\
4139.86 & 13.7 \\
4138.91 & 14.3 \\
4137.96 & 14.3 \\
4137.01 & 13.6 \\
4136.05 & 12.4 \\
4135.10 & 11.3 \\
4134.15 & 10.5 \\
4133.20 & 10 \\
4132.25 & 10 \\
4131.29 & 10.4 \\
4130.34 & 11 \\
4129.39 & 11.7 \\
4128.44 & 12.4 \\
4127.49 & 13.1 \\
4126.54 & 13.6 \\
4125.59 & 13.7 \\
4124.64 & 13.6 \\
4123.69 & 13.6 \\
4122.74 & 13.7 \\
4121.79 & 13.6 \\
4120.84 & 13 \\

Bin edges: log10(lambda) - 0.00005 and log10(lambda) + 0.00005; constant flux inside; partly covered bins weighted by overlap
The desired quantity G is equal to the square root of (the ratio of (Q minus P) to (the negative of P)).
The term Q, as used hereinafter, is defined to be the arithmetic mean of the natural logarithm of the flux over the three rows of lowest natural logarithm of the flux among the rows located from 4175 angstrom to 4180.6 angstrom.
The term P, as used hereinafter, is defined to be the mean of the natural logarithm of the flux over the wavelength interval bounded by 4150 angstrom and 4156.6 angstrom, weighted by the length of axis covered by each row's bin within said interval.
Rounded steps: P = 2.60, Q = 2.45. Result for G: 0.24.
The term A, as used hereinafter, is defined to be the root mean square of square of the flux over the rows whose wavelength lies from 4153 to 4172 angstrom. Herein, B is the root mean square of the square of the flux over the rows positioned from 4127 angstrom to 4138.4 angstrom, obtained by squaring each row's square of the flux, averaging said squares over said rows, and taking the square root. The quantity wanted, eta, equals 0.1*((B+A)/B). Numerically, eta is 0.232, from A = 189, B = 143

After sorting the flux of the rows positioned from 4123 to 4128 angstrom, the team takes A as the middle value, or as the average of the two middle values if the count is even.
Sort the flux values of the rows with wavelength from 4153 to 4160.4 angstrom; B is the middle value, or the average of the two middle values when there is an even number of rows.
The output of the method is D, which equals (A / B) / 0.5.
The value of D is 2.07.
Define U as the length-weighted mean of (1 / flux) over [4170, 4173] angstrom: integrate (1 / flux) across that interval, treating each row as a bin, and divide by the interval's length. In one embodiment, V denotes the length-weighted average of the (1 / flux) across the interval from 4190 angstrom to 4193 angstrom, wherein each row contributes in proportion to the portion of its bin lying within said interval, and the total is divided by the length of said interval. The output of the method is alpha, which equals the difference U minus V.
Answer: 0.007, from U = 0.0862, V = 0.079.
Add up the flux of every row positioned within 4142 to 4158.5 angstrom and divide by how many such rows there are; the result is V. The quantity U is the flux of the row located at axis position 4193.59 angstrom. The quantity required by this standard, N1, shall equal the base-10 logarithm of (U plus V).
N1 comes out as 1.42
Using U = 14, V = 12.4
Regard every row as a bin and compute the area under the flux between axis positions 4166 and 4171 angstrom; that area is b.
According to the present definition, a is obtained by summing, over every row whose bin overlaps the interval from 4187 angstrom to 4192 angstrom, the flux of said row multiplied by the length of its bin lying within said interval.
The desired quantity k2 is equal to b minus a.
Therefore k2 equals 7.9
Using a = 59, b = 67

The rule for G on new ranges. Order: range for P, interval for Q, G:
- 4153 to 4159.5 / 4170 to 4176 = 0.27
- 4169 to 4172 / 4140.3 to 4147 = 0.32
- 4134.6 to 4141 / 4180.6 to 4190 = 0.26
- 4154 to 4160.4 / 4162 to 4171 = 0.02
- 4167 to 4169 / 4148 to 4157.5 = 0.17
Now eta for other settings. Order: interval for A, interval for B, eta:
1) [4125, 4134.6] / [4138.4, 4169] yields 0.179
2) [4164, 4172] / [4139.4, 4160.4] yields 0.210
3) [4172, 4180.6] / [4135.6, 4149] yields 0.193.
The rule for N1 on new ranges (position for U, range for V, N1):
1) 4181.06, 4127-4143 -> 1.40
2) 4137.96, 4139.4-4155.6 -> 1.43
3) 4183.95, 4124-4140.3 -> 1.40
